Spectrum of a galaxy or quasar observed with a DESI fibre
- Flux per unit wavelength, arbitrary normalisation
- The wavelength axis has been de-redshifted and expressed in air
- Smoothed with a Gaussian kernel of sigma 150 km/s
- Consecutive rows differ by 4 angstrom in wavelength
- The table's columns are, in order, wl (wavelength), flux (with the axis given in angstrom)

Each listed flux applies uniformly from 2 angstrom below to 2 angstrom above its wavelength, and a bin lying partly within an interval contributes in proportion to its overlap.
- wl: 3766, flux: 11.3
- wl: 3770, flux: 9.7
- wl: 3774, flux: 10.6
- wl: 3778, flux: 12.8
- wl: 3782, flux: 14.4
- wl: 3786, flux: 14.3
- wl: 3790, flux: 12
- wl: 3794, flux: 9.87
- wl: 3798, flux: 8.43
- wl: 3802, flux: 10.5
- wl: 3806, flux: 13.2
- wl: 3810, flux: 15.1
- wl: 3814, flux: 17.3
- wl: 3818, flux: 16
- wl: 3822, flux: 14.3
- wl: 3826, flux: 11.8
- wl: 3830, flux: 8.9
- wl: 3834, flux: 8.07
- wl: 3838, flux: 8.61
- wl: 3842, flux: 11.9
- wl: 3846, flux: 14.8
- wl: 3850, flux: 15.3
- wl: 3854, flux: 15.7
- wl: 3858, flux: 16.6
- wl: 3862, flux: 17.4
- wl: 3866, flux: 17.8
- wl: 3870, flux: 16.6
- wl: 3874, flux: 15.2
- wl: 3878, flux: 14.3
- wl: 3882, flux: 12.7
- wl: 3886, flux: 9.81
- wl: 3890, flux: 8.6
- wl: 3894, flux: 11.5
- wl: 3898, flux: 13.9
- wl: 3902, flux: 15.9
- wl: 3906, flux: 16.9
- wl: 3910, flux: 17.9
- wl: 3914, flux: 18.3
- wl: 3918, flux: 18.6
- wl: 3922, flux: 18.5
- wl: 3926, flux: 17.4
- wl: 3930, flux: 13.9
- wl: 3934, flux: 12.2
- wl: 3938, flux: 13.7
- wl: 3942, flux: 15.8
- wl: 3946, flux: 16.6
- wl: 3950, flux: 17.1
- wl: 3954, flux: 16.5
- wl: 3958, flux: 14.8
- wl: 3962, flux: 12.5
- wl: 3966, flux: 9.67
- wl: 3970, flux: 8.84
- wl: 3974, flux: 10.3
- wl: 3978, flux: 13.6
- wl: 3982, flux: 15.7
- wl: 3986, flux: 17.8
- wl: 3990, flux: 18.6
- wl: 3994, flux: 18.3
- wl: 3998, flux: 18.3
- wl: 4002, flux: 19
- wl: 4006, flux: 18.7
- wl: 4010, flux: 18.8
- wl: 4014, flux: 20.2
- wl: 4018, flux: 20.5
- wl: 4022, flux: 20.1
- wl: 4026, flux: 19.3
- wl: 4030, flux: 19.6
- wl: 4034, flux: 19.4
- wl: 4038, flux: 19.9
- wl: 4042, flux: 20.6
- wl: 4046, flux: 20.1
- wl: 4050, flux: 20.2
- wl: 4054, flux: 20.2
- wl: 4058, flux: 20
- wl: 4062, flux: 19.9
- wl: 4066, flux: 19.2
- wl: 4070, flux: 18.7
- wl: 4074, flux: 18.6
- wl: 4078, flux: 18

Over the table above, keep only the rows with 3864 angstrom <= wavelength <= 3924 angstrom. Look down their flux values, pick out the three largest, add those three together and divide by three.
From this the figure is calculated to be 18.5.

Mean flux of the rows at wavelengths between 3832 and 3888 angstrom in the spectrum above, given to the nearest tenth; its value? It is 13.9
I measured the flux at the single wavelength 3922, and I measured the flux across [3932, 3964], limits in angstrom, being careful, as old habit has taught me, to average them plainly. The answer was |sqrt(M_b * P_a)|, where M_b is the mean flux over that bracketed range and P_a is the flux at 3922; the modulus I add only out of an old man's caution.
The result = 16.6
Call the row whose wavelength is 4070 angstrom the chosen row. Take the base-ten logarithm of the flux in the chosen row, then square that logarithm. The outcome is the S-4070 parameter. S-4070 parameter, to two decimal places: 1.62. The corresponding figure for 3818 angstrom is 1.45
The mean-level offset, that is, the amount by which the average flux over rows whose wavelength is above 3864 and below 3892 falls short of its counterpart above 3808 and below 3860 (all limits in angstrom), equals 0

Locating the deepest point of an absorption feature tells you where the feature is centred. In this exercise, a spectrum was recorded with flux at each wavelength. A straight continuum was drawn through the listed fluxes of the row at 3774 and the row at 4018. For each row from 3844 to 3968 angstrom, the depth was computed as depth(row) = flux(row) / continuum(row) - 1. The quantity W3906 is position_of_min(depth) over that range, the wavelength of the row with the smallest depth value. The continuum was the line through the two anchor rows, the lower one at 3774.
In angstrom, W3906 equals 3966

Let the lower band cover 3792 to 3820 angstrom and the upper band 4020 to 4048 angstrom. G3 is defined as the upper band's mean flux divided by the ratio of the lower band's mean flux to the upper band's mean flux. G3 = 31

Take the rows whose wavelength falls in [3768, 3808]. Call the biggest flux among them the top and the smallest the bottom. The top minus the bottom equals 6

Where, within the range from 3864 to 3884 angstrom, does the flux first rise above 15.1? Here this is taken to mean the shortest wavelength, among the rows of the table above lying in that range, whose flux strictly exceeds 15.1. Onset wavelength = 3866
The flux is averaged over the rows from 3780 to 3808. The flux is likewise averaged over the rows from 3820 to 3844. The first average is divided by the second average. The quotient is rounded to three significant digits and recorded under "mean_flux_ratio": 1.11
